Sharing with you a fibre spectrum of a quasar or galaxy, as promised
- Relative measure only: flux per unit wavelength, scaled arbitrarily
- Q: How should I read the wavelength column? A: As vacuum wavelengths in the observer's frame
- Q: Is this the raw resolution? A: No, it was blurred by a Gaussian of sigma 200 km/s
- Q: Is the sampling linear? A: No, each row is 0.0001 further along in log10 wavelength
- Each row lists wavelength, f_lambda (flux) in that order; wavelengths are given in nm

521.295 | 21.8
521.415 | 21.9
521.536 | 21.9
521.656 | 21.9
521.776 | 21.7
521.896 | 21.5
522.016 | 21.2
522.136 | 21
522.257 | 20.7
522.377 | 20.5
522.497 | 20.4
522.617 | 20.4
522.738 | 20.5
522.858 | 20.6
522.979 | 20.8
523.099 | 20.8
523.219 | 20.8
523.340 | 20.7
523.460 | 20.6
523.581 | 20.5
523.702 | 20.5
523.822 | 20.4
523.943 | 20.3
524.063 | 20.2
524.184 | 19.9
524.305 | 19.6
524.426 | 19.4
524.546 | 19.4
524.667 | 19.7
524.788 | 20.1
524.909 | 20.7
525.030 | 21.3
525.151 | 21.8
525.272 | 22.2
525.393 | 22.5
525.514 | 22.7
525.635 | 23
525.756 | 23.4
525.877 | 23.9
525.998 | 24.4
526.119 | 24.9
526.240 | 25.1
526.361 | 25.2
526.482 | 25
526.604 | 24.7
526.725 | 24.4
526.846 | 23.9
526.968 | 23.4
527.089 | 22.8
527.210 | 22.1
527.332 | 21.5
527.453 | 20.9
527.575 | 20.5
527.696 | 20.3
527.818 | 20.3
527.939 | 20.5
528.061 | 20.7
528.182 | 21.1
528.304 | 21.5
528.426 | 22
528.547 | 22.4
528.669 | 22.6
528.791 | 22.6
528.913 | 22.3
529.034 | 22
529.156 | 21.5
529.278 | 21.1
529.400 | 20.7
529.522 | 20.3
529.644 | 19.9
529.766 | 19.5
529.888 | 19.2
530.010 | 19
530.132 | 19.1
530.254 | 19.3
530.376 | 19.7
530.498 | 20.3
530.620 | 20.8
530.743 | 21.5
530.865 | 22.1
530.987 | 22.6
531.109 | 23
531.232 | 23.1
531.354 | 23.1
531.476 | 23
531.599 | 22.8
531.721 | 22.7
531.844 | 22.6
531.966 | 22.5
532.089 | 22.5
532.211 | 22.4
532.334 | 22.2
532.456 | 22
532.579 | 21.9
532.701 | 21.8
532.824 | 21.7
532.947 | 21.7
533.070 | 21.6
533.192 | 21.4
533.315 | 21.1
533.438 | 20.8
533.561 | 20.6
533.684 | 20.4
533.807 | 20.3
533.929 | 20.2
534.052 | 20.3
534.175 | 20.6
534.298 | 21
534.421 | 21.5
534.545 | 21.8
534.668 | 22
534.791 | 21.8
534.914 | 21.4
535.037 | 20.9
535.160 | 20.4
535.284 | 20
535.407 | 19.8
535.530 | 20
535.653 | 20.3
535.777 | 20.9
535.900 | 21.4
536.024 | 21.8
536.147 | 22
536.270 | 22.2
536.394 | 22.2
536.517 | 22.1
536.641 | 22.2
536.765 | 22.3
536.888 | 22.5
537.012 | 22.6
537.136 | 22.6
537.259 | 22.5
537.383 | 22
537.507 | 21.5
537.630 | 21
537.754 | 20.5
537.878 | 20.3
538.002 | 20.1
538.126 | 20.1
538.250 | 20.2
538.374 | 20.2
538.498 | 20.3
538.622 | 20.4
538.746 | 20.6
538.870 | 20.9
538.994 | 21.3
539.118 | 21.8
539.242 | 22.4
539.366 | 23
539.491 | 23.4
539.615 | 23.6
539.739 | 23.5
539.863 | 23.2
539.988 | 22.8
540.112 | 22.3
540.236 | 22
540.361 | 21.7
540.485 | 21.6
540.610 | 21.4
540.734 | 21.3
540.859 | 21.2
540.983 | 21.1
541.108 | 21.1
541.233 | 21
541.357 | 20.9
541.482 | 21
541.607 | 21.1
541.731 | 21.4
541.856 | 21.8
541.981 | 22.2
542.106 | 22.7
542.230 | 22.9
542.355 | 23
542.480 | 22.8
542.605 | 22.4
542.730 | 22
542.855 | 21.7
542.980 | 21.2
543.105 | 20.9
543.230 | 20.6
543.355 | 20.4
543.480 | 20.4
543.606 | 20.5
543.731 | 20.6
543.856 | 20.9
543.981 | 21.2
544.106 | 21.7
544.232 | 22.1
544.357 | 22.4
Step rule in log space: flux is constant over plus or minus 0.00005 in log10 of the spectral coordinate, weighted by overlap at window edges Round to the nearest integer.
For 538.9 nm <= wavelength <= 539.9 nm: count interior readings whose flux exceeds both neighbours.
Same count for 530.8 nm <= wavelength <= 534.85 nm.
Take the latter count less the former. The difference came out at 0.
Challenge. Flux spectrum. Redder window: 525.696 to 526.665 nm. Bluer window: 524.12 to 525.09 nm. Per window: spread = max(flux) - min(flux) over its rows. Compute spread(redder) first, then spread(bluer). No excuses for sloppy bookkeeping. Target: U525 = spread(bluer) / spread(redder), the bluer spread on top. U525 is 1.06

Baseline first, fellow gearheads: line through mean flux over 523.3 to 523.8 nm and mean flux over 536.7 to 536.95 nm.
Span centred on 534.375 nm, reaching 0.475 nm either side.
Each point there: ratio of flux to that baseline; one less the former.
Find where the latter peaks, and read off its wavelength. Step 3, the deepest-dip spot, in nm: 533.929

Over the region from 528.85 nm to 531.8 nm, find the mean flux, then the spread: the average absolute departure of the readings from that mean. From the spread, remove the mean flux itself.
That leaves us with -19.9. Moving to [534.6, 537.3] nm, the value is -20.7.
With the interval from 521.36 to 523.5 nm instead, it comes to -20.5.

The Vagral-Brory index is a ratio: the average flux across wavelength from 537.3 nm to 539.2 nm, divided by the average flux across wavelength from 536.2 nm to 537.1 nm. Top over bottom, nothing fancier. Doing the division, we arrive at 0.93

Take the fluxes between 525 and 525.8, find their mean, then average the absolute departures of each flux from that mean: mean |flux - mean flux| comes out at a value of 0.56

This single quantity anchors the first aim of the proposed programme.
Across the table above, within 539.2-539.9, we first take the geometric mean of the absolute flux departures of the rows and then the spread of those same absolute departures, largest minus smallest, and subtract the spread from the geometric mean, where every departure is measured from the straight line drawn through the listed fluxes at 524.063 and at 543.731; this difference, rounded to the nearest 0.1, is 1.4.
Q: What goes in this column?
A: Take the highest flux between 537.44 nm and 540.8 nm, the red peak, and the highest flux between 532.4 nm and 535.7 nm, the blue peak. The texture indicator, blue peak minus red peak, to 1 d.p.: -1.6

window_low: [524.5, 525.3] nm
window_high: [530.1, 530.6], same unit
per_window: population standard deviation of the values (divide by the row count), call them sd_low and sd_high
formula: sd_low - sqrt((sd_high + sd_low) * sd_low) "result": -0.207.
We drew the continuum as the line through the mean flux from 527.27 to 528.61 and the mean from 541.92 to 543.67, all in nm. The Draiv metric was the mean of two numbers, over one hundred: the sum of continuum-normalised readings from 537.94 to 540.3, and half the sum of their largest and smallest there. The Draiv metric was 0.101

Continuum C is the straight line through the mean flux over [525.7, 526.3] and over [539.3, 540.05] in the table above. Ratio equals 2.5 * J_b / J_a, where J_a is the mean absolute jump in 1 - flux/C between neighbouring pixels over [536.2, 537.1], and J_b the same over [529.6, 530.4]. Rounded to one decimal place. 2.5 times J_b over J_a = 6.1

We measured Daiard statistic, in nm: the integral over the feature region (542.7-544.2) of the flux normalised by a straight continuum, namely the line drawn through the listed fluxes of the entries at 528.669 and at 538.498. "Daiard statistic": 1.6 nm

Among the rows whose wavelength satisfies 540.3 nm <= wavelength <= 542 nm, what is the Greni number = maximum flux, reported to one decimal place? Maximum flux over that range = 22.2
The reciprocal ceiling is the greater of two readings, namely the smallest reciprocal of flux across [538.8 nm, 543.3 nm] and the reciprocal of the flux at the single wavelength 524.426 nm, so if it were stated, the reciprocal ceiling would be 0.0515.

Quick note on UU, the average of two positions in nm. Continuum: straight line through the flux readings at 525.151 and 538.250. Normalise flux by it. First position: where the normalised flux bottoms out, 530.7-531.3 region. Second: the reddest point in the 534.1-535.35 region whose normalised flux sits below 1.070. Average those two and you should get 533.01 nm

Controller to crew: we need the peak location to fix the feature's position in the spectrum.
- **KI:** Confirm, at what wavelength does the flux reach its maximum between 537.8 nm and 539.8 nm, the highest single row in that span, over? 539.615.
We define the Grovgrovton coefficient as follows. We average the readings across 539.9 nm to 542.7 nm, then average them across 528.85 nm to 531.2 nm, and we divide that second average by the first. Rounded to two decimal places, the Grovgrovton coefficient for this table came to 0.95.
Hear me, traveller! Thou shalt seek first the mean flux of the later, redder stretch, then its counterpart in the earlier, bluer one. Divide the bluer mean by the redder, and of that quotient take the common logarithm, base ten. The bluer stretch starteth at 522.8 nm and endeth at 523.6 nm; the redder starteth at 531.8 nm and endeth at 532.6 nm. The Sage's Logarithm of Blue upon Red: -0.033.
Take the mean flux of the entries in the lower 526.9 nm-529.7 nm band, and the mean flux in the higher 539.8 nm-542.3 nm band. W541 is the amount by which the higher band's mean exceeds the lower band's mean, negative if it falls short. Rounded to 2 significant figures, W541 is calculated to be 0.30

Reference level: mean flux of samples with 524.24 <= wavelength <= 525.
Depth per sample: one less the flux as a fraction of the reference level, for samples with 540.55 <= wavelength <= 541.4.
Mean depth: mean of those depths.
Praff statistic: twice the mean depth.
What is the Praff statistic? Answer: -0.13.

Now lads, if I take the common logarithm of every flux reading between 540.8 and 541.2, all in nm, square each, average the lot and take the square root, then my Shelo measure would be 1.32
